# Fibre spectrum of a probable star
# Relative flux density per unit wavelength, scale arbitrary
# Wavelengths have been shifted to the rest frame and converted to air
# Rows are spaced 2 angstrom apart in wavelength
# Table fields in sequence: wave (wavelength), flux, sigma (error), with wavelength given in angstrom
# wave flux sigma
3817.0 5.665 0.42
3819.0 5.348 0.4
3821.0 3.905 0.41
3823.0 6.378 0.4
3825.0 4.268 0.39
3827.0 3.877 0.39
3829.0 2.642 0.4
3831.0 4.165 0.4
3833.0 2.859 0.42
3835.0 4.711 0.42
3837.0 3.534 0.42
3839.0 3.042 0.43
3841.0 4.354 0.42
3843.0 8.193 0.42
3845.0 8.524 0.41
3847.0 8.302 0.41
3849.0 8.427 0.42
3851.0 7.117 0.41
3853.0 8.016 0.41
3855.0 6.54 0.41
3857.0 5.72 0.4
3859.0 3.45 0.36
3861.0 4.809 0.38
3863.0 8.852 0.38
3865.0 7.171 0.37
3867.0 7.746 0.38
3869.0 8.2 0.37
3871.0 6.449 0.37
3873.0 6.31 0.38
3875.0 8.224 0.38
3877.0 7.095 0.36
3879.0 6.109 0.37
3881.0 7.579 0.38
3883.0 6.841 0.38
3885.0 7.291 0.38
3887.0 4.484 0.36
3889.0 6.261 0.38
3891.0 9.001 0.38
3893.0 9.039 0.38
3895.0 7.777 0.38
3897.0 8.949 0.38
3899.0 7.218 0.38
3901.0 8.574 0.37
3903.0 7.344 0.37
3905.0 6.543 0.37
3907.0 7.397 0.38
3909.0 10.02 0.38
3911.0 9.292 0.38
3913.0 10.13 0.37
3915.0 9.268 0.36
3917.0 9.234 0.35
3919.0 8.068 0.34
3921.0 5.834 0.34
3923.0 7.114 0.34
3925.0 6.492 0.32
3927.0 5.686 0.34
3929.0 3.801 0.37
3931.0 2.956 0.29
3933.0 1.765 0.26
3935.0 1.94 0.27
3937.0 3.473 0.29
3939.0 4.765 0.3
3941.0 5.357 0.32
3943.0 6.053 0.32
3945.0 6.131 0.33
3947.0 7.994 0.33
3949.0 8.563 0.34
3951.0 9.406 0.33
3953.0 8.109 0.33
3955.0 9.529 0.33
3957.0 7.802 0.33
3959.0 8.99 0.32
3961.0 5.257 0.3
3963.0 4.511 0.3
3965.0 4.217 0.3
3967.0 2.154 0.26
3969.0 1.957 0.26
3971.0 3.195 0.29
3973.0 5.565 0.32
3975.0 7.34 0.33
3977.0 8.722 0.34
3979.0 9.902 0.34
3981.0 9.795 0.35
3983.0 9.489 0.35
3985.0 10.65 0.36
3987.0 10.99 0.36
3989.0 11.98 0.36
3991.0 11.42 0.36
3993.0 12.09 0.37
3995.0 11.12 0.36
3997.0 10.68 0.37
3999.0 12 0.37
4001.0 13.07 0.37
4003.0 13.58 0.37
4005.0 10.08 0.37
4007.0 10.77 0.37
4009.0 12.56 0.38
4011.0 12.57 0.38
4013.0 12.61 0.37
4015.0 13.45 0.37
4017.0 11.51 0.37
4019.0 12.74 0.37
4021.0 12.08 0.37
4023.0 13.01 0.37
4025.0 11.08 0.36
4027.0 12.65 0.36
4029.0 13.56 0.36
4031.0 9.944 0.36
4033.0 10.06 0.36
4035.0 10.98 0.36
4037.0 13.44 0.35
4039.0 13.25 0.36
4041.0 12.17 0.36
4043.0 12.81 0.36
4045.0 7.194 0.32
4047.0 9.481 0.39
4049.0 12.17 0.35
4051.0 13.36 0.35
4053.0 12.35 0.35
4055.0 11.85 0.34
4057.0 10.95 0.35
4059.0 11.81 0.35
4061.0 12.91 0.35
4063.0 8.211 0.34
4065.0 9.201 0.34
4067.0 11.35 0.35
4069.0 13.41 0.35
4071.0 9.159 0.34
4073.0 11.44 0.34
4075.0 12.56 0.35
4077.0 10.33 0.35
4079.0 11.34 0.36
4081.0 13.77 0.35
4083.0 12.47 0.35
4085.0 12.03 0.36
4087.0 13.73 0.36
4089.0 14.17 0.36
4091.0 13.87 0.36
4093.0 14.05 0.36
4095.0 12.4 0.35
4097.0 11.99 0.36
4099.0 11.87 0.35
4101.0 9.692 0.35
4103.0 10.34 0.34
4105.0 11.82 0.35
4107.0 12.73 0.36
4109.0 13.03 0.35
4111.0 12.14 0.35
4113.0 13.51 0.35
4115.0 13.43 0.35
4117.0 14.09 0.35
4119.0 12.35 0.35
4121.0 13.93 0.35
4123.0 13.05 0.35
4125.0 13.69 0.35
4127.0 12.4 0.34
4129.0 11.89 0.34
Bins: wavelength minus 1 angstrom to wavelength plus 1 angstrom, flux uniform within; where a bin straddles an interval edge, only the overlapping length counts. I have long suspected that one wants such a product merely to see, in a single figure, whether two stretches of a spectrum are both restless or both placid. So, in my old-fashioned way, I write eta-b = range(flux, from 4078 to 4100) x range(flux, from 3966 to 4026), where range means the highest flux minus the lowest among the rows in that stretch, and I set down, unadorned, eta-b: 33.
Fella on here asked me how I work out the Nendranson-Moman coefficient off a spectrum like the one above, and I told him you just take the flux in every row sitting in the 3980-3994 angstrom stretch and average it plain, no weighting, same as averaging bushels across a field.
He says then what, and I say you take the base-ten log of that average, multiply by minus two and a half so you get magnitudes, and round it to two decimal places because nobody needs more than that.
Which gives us -2.60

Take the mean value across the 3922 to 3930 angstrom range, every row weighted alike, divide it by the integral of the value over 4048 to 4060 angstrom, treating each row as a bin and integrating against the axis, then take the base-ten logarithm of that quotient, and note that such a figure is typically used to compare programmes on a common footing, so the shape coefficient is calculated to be -1.40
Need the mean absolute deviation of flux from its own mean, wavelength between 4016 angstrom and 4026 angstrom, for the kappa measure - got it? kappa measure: 0.63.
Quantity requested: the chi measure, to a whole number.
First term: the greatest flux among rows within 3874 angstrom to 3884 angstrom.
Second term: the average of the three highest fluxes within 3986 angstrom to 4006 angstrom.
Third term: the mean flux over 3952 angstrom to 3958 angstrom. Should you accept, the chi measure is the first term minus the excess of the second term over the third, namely 4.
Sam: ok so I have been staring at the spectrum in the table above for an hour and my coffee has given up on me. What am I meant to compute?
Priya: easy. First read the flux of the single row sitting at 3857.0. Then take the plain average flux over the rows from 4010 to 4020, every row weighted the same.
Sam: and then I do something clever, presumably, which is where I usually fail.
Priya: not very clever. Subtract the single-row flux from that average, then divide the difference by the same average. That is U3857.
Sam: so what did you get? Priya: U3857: 0.55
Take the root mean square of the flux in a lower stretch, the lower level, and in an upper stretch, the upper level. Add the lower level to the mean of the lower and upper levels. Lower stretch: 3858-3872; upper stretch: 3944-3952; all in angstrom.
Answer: 14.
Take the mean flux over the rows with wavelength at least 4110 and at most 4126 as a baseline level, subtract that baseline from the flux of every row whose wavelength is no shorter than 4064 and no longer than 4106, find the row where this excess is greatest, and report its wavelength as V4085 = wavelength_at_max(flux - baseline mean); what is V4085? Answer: 4089.0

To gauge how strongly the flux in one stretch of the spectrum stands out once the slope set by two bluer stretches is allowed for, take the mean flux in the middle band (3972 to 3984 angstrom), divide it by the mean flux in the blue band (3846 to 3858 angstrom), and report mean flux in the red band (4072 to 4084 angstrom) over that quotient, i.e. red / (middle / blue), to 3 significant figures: 10.4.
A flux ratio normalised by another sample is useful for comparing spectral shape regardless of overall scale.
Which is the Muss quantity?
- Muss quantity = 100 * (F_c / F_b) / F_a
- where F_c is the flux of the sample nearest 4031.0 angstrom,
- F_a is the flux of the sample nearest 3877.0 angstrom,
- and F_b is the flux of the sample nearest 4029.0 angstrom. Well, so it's 10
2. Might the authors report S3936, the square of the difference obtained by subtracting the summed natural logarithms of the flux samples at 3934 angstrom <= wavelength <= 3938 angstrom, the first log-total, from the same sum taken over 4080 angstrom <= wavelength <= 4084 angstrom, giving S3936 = 10.5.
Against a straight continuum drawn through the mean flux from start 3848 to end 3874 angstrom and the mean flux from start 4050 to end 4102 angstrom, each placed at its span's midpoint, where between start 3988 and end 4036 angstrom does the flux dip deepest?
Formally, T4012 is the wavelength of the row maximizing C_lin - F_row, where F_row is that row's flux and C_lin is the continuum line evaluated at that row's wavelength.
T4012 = 4031.0 angstrom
